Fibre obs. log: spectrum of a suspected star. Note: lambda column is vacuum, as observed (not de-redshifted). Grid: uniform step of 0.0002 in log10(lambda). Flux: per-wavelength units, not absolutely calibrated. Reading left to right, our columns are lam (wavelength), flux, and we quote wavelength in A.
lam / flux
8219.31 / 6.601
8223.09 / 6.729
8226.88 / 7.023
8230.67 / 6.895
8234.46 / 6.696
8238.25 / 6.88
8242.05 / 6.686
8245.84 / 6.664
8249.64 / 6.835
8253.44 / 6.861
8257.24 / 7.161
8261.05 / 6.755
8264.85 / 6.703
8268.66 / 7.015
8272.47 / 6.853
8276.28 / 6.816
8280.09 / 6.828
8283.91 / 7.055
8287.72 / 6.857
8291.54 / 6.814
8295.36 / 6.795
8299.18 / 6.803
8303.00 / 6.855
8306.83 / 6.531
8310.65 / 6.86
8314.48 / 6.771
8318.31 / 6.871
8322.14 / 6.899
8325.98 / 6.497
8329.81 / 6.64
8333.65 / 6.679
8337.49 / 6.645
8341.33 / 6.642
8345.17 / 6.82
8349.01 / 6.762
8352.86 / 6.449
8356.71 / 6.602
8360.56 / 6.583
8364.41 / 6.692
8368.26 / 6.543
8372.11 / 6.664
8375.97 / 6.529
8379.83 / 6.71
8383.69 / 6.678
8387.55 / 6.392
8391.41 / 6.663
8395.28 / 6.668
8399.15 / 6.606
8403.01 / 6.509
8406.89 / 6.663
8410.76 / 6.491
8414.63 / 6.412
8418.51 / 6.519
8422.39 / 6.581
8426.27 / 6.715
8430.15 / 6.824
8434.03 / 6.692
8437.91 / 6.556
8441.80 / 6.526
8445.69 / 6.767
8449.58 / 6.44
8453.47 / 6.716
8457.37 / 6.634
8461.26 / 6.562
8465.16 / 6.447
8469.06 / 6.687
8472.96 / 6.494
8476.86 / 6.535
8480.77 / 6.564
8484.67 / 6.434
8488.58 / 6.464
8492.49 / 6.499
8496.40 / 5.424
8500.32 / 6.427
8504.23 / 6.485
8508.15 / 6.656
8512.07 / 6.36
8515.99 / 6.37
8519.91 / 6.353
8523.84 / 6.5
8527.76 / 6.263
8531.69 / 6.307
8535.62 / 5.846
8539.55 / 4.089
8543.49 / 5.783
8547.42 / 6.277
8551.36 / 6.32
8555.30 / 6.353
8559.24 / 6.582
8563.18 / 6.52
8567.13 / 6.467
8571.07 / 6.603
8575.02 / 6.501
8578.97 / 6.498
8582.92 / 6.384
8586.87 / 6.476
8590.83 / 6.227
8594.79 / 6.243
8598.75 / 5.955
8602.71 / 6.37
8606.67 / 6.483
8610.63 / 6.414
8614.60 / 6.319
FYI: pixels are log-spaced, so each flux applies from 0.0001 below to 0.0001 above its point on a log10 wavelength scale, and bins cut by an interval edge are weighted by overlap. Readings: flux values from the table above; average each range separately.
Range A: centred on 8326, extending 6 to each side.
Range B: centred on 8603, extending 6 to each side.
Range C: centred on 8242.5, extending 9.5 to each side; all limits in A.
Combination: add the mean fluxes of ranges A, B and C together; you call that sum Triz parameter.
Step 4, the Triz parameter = 19.7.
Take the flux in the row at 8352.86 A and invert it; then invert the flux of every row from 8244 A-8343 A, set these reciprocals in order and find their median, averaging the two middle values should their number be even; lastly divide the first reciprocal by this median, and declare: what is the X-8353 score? 1.06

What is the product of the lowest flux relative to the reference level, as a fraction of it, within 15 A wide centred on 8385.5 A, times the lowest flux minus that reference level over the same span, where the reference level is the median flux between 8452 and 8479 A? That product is -0.17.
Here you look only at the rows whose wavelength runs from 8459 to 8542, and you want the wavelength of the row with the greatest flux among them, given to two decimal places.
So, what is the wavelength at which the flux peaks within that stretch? 8469.06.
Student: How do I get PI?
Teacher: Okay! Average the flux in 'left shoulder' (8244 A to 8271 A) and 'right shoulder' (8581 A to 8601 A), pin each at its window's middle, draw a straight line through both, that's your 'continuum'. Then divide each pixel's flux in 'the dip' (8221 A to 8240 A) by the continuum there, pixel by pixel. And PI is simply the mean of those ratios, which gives 0.99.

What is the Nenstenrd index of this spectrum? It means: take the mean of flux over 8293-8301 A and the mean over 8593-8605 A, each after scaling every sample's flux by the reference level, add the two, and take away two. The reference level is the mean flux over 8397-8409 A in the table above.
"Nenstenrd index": -0.03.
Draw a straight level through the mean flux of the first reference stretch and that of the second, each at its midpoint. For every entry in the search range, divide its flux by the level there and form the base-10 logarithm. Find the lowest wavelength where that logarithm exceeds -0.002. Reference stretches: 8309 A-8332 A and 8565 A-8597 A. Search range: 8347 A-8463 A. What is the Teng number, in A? 8349.01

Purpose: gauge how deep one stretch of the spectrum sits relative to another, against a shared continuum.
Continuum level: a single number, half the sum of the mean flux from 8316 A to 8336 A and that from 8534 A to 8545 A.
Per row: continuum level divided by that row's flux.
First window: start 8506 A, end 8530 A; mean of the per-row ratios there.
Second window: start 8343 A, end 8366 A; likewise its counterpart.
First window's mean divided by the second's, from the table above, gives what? 1.04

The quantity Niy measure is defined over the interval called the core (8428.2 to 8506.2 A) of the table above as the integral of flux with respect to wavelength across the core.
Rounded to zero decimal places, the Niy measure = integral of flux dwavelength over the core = 508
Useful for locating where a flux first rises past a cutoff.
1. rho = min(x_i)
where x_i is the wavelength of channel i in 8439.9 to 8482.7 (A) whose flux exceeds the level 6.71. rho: 8445.69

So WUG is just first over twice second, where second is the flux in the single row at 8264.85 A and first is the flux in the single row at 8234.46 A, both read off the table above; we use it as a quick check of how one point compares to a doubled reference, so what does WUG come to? 0.50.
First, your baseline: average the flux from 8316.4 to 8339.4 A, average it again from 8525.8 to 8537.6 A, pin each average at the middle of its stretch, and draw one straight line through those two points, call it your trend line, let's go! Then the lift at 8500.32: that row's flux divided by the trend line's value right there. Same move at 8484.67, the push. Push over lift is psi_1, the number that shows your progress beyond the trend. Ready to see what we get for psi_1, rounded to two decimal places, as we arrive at 0.99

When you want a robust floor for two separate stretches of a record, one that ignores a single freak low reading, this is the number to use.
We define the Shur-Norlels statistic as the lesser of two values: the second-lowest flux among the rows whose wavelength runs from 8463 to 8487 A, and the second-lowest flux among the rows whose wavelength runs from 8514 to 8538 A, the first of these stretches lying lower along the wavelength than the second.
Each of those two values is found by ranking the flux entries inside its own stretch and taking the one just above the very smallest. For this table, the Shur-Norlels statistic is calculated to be 6.26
